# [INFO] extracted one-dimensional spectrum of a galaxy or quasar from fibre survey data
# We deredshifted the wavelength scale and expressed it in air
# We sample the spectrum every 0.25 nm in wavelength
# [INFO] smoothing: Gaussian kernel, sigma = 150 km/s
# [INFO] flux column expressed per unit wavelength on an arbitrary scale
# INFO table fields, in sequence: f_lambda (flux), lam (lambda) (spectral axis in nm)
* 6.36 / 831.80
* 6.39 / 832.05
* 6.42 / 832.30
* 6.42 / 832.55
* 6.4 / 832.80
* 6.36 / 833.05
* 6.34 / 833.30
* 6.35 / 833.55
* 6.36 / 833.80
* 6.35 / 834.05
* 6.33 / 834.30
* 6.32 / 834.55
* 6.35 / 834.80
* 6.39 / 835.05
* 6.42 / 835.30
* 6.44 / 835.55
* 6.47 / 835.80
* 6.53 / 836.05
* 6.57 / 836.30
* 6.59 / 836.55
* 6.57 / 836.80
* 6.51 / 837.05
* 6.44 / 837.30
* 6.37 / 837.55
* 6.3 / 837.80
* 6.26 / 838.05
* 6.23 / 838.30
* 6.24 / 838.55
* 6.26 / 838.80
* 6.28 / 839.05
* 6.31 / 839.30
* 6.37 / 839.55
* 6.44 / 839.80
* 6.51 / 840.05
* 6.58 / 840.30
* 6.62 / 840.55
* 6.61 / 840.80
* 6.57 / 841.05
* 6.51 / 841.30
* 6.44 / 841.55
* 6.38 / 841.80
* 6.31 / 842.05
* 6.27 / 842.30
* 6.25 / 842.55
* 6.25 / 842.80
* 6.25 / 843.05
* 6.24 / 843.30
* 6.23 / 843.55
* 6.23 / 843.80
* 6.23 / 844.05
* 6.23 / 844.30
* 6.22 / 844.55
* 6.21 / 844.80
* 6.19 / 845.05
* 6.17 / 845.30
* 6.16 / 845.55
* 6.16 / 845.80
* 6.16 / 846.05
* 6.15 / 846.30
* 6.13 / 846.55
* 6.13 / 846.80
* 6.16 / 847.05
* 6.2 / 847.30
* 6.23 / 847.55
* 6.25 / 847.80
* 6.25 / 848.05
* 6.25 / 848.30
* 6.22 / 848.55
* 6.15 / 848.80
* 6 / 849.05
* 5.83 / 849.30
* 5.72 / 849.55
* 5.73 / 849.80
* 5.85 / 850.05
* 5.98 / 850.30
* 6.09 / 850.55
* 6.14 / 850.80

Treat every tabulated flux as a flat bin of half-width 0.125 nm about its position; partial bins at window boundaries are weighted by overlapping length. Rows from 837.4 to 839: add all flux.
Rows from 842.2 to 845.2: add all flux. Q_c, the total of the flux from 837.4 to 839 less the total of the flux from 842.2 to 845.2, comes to -37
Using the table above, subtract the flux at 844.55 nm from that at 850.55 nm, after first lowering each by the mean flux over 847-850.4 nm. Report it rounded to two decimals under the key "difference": -0.13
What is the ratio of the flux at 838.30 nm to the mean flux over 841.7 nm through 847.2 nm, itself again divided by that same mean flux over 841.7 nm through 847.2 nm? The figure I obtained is 0.161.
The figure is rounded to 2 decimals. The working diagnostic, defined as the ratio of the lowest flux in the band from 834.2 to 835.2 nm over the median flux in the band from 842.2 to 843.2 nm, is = 1.01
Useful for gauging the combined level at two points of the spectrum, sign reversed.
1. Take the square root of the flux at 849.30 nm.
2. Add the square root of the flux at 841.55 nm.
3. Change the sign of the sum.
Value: -4.95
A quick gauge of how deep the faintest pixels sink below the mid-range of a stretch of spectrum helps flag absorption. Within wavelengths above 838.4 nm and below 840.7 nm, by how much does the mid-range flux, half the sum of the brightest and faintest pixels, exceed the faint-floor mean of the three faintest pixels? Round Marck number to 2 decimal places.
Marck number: 0.17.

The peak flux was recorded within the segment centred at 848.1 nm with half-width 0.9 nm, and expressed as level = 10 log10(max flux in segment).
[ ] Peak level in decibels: 7.96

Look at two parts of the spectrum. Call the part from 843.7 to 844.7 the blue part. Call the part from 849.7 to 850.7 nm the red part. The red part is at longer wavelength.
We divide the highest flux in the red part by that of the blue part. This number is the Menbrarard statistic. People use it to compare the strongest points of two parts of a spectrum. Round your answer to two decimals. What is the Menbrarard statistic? 0.98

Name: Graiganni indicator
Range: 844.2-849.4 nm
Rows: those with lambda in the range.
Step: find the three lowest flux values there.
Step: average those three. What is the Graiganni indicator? 5.99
